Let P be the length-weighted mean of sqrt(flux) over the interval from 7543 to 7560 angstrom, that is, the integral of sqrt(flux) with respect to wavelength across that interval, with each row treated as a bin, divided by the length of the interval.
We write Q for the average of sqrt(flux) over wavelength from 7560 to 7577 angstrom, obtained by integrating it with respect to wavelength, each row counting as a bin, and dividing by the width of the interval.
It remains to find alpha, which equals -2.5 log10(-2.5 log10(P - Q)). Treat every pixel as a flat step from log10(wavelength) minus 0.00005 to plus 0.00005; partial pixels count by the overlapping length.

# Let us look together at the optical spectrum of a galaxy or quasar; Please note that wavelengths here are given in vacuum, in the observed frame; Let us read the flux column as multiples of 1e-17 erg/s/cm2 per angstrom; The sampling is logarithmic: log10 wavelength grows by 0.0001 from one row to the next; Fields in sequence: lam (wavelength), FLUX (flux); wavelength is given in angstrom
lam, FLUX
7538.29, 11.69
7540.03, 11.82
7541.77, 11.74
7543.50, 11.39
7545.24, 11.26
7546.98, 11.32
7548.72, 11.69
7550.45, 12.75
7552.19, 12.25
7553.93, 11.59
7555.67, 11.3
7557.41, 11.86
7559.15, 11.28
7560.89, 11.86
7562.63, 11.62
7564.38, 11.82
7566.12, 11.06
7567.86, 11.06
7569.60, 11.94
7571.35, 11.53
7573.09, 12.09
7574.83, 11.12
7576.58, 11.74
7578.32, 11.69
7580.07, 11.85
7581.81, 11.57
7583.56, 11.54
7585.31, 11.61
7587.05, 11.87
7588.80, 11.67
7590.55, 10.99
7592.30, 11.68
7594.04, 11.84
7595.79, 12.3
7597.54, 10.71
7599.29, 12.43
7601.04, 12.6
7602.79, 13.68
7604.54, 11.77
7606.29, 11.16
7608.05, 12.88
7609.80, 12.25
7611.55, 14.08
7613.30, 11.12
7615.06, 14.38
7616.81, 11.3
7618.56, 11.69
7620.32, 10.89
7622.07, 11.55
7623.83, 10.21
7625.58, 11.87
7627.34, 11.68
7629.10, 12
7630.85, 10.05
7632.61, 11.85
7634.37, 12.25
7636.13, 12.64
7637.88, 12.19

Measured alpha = -1.7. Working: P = 3.42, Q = 3.402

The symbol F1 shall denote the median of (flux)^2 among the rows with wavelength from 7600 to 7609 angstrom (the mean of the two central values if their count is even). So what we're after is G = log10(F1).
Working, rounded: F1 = 159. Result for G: 2.20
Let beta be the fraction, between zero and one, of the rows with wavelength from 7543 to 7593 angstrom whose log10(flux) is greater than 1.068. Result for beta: 0.34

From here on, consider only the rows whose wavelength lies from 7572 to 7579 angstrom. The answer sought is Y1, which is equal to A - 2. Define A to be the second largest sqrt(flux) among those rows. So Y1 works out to 1.43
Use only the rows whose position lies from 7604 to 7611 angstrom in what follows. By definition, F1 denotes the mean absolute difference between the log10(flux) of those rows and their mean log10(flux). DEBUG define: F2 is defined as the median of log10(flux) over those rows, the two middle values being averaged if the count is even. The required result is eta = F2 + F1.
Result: 1.10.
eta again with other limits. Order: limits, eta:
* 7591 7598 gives 1.09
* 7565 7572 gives 1.07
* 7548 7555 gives 1.09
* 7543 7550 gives 1.06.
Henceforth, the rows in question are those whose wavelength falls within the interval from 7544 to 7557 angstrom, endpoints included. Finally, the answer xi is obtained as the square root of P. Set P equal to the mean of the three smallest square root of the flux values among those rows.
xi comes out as 1.83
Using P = 3.361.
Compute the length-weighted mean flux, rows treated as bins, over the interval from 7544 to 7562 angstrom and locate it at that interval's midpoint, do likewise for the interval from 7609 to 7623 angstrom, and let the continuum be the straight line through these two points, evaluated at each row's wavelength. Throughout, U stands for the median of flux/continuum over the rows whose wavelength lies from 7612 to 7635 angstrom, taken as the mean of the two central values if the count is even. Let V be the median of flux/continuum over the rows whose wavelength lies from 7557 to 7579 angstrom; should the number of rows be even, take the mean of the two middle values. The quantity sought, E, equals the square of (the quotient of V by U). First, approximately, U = 0.96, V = 0.99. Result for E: 1.07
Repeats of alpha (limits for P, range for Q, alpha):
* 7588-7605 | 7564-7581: -1.3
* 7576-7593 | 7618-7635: -1.4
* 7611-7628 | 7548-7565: -2.2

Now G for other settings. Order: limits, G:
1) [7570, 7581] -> 2.14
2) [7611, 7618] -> 2.21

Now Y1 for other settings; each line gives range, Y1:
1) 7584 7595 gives 1.44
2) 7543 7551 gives 1.42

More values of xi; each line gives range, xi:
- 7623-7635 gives 1.81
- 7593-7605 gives 1.84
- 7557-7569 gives 1.83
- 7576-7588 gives 1.84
